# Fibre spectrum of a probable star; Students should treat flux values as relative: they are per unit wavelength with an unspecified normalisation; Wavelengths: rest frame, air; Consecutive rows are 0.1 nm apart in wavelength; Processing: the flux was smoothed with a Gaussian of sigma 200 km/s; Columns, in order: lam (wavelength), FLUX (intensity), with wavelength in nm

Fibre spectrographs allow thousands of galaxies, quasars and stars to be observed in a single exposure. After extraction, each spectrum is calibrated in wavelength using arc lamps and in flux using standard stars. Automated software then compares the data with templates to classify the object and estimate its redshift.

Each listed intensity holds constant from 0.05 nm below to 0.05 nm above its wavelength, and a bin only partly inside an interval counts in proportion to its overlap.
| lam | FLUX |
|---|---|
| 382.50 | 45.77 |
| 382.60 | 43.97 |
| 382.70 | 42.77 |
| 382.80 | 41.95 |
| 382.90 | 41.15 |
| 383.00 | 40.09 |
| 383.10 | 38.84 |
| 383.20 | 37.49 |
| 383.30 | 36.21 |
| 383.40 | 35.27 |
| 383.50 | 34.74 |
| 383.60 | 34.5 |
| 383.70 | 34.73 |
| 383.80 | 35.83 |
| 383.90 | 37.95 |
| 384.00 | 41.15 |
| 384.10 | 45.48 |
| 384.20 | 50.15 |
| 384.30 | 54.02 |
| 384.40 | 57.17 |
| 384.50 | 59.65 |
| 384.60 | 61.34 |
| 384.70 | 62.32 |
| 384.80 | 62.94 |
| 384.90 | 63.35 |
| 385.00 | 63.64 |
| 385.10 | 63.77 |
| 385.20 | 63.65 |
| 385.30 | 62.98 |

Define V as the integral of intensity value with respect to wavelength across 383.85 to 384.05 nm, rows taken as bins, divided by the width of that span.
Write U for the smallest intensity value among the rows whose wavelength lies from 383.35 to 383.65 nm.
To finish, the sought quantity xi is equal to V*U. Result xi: 1364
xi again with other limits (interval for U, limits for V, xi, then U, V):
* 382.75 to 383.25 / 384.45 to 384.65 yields 2268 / 37.49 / 60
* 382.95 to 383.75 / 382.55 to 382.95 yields 1465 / 34.5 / 42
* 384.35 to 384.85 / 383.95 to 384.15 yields 2476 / 57.17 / 43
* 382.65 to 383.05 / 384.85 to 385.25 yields 2550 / 40.09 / 64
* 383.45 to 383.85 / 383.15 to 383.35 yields 1271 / 34.5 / 37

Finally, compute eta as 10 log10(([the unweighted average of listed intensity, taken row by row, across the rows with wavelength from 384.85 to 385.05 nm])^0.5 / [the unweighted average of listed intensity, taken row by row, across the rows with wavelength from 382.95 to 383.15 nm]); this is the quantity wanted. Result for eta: -6.9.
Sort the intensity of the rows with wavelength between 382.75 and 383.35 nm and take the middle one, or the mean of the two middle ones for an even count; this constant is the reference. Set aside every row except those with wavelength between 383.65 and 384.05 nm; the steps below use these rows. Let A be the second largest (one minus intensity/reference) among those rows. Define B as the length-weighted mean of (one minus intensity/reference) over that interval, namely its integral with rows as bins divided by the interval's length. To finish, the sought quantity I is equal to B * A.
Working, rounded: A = 0.09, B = 0.05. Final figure 0.005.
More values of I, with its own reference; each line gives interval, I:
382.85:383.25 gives 0.000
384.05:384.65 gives 0.104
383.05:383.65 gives 0.010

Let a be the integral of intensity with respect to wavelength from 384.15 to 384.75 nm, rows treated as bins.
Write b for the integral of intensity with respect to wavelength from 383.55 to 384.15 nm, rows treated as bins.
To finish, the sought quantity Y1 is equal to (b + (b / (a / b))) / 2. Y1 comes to 19.1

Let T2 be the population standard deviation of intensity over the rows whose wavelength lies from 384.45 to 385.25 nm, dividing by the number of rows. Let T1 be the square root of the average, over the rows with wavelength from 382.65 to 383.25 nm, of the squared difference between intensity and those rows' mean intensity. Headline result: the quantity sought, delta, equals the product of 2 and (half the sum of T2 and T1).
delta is 3.2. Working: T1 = 1.81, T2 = 1.35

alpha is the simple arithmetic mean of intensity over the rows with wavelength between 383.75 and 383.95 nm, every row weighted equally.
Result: 37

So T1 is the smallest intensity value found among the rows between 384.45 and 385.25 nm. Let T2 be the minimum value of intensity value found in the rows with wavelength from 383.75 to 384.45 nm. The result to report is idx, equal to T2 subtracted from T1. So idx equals 24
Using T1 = 59.65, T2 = 35.83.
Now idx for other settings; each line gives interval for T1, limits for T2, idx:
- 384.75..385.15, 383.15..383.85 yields 28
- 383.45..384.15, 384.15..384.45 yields -16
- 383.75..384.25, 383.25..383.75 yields 1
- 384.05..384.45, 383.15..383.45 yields 10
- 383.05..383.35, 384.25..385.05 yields -18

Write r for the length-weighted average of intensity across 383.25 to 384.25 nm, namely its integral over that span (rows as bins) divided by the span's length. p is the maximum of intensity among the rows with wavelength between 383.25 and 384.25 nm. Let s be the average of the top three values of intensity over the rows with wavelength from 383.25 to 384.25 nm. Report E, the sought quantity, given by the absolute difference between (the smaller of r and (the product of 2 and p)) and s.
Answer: 7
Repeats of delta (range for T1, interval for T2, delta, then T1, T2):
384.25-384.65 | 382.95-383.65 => 4.7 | 2.76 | 1.99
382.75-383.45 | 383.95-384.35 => 7.2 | 2.33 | 4.84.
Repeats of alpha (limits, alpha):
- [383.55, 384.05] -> 37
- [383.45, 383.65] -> 35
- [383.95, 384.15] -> 43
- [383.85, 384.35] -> 46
